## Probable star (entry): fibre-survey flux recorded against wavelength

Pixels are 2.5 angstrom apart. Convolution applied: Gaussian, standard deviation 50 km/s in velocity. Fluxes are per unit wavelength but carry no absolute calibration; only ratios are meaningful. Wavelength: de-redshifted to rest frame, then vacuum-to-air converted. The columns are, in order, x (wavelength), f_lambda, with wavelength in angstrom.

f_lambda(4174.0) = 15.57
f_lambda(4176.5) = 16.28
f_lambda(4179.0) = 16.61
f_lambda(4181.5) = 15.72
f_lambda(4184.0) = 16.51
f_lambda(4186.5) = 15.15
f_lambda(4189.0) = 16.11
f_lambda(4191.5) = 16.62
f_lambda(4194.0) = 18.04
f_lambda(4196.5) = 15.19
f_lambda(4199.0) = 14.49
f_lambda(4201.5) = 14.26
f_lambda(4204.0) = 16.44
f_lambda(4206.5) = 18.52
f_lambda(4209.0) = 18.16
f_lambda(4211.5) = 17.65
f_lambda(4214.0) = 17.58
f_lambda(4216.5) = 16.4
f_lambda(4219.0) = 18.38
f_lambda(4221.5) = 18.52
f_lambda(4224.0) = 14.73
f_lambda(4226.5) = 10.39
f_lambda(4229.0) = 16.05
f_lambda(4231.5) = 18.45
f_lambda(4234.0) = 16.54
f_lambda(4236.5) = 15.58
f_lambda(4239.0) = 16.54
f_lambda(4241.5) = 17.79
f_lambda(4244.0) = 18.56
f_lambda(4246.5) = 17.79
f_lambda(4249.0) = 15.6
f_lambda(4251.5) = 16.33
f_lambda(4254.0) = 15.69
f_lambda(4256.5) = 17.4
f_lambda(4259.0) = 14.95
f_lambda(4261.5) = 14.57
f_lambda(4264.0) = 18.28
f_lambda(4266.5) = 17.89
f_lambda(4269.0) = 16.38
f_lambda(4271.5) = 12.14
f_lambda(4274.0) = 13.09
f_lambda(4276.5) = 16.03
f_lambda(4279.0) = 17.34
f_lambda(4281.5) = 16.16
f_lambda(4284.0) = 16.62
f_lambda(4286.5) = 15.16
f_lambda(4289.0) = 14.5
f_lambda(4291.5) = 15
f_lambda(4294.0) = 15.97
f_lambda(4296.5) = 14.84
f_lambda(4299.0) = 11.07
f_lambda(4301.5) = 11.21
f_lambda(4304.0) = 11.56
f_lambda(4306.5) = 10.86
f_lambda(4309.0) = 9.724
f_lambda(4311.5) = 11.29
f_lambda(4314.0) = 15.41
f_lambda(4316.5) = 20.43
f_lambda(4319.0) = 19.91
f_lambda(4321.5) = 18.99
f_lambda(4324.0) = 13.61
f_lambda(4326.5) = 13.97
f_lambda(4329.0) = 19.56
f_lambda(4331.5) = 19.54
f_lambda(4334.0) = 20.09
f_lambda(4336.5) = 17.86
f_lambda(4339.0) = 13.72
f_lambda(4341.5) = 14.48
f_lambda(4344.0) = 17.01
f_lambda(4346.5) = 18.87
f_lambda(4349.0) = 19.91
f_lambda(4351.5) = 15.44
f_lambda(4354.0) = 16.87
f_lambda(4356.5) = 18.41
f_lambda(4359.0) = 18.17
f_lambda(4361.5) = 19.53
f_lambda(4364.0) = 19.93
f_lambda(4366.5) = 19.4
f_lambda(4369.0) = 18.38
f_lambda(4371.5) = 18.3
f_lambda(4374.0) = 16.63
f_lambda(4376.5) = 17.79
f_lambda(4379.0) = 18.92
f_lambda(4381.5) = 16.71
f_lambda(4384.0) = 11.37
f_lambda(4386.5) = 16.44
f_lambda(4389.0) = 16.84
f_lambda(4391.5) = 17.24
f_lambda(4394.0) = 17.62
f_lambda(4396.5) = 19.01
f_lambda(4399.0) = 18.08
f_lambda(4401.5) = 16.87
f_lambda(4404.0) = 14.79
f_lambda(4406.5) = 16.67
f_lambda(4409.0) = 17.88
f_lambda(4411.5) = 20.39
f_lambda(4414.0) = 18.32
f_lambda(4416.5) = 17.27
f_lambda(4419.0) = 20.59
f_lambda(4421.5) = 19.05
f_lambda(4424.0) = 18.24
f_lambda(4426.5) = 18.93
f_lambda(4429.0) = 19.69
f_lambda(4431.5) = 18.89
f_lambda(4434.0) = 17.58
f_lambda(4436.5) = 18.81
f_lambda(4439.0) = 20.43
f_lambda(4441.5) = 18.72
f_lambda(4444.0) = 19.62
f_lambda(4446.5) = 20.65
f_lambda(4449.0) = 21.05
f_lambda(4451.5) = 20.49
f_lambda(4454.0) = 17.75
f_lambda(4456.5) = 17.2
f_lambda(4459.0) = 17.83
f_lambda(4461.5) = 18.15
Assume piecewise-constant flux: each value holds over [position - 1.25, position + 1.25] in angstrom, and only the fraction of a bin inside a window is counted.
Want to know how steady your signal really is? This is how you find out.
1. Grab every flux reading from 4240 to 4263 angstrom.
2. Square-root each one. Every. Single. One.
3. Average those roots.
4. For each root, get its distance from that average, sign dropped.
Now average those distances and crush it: 0.149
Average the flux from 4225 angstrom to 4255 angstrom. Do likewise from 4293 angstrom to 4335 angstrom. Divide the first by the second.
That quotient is 1.07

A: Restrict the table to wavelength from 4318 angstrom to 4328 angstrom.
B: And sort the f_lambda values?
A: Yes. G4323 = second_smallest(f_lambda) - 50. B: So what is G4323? -36.0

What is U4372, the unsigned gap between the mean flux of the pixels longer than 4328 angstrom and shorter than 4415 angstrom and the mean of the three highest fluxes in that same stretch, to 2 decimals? 2.51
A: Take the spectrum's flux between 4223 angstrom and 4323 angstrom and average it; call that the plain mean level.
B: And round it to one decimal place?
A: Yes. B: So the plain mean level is 15.4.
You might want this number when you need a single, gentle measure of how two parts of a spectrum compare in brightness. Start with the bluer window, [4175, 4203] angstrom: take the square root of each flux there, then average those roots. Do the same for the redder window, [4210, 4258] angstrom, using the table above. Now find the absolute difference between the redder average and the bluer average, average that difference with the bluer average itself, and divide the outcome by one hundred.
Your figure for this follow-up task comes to 0.0204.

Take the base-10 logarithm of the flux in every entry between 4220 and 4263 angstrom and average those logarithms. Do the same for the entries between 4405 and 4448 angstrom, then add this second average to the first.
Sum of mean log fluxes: 2.48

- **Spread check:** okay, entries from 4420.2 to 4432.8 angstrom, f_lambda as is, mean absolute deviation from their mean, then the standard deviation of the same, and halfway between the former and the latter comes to 0.4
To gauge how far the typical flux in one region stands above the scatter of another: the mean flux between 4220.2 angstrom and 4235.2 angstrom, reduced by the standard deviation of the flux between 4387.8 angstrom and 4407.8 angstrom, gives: 14.6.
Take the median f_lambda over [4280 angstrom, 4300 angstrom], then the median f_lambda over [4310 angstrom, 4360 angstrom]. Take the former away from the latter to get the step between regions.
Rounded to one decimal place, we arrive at 2.9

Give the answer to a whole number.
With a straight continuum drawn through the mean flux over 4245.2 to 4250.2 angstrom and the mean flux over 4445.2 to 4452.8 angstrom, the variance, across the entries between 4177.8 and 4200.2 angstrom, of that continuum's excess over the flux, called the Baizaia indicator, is 1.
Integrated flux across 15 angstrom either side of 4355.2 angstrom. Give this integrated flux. 541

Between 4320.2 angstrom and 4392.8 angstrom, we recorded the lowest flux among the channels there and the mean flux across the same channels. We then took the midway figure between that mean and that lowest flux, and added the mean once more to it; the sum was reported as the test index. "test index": 31.8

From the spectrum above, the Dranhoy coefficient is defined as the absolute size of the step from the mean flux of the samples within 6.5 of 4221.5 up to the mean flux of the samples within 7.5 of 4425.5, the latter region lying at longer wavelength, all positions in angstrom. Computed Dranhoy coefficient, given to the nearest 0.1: 3.5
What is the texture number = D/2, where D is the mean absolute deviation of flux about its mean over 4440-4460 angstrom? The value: 0.64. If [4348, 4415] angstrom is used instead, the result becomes 0.67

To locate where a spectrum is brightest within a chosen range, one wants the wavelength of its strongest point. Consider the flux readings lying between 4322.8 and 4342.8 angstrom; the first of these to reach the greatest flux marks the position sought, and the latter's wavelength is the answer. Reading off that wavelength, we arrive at 4334.0 angstrom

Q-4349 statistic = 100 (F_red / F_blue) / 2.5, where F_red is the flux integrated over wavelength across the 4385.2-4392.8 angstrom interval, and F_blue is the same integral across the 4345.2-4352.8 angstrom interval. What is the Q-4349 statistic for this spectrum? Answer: 37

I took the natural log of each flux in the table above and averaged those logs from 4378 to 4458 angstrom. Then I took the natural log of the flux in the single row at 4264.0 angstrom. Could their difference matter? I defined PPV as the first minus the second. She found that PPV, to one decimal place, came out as 0.0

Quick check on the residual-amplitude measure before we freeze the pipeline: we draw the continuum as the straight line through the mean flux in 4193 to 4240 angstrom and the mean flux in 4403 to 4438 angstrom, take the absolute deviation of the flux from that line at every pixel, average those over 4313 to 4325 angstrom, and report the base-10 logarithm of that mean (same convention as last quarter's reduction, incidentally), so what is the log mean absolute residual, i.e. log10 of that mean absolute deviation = 0.41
